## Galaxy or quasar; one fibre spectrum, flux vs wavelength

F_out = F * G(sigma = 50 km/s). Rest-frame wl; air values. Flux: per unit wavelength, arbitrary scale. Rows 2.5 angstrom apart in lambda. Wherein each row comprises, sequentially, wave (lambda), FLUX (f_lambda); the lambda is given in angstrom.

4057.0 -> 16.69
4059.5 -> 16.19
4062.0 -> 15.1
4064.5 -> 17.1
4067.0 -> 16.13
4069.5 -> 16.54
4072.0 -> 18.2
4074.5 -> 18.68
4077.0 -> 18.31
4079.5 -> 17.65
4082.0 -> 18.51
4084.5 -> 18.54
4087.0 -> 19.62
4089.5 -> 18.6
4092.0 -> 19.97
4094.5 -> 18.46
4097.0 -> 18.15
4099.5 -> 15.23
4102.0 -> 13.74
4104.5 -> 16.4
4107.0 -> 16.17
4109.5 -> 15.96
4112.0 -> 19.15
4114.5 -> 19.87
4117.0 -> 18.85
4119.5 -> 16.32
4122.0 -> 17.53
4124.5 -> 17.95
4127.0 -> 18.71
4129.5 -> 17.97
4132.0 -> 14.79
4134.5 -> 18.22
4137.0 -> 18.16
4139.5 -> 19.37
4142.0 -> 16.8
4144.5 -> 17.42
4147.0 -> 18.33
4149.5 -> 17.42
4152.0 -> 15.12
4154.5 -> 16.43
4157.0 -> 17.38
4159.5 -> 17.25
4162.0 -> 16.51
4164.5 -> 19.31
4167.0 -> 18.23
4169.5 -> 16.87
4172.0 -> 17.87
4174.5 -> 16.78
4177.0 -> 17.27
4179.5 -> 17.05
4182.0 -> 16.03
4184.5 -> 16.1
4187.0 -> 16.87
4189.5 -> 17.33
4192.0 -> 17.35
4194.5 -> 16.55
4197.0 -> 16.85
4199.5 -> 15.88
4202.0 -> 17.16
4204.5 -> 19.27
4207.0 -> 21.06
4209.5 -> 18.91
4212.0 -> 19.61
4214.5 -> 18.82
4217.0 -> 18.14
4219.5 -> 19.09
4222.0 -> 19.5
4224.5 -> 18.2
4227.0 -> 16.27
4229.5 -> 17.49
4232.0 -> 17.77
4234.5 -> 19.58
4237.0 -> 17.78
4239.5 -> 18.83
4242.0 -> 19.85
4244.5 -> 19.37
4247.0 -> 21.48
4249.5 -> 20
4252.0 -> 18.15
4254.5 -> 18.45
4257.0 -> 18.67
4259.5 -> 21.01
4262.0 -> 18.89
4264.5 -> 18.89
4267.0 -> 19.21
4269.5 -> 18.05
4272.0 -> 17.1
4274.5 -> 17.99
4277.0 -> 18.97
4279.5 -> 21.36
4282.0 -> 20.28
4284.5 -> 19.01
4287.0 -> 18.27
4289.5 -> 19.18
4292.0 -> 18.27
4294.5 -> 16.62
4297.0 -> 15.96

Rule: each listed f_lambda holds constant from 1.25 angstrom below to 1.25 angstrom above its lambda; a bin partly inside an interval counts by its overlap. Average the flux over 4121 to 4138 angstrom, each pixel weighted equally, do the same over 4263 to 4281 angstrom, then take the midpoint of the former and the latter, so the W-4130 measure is 18.21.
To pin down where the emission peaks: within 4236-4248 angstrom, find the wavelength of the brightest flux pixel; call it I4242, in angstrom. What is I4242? 4247.0 angstrom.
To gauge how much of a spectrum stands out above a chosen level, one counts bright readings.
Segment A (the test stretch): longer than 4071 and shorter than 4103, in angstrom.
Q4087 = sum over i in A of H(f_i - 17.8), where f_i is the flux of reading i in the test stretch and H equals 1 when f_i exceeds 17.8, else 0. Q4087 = 10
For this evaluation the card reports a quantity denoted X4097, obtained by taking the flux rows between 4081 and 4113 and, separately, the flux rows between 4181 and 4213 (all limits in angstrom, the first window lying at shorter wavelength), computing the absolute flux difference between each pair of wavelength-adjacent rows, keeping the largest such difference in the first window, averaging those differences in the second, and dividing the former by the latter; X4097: 3.4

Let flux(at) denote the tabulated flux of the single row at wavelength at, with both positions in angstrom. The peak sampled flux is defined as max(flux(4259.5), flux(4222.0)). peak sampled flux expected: 21.0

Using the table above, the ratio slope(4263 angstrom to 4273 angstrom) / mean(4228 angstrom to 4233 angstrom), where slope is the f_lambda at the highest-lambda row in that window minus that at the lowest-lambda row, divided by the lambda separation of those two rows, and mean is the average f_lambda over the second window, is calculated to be -0.014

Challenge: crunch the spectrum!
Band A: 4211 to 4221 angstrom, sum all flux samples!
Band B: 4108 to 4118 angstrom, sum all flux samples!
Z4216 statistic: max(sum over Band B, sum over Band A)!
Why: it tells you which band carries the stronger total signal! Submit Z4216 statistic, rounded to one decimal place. 75.7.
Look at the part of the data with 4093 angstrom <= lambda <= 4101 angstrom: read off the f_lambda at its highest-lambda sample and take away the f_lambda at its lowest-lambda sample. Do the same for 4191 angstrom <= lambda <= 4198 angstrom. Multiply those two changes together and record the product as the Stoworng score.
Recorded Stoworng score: 1.6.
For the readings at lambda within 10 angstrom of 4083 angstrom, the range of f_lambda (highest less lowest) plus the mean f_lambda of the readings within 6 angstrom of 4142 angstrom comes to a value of 20.3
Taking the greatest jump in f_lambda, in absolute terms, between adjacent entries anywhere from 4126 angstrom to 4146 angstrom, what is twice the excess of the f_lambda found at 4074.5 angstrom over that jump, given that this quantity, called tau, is 30.5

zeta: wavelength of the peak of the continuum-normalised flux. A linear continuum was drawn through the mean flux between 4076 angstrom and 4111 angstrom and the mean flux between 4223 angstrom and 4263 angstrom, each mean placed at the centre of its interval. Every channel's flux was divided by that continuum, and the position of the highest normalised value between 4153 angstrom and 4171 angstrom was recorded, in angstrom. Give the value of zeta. 4164.5 angstrom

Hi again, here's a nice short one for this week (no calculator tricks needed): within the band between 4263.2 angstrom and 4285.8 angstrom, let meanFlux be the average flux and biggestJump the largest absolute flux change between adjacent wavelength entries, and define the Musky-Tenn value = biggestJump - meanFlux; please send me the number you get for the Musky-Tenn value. -16.6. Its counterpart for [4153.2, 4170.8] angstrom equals -14.6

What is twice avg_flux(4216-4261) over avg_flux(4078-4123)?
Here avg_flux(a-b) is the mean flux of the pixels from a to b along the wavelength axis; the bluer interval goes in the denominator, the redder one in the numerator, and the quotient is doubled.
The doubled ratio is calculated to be 2.13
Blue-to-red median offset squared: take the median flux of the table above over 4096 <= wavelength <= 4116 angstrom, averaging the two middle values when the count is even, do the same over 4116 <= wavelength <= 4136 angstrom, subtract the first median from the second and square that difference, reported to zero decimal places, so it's 3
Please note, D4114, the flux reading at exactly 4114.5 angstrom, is 19.87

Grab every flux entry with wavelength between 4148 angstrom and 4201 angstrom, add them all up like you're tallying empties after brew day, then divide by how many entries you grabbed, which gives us 17.0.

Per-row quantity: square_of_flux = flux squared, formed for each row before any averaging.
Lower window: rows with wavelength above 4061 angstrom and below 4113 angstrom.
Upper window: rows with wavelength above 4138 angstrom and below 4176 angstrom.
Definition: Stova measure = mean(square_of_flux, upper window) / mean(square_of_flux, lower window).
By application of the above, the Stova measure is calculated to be 0.99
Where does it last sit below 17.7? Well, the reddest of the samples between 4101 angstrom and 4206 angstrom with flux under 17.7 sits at 4202.0 angstrom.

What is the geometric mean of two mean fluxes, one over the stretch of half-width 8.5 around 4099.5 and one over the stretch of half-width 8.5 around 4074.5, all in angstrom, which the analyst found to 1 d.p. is 17.3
